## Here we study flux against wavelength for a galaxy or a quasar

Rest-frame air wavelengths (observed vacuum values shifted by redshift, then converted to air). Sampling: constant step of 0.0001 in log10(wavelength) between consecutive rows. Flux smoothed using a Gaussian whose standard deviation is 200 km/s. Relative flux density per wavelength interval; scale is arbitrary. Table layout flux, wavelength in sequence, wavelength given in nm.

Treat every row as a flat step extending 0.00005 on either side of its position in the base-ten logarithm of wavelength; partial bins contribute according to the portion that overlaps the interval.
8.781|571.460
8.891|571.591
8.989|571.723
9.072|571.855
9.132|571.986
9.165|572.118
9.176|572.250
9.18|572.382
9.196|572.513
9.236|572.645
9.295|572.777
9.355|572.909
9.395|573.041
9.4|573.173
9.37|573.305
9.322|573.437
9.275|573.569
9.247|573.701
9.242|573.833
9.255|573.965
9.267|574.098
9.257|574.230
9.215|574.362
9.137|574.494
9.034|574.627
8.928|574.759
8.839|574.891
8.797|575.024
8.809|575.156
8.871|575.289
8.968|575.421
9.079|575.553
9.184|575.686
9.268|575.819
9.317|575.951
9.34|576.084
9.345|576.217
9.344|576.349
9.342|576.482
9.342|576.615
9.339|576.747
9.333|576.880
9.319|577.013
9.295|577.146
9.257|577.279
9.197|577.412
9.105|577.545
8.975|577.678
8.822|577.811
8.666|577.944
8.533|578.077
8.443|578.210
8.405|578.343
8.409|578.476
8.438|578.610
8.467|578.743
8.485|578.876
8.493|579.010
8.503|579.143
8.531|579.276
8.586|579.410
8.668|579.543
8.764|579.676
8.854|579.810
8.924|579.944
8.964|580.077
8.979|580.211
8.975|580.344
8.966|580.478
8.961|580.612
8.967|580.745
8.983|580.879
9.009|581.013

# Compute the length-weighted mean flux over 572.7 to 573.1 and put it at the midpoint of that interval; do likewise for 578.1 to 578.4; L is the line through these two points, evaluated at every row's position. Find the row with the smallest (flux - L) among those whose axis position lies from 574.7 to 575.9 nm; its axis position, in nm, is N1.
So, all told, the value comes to 575.024 nm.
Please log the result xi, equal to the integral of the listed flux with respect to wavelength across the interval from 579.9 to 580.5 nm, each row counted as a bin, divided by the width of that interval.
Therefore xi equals 8.97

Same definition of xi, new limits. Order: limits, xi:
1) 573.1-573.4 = 9.38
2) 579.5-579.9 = 8.77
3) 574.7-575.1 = 8.86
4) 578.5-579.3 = 8.48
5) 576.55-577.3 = 9.32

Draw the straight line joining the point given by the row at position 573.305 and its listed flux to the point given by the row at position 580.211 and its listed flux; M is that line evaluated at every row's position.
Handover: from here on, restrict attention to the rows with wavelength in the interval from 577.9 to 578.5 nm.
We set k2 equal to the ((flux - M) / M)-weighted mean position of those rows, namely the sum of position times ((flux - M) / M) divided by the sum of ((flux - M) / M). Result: 578.24 nm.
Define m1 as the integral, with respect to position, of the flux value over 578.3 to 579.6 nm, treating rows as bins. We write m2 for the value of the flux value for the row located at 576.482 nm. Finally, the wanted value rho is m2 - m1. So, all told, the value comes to -1.7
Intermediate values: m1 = 11.0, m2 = 9.342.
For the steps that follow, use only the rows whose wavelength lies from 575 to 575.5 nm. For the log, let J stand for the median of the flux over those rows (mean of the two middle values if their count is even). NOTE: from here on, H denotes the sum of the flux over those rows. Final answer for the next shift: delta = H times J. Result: 313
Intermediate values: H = 35.4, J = 8.8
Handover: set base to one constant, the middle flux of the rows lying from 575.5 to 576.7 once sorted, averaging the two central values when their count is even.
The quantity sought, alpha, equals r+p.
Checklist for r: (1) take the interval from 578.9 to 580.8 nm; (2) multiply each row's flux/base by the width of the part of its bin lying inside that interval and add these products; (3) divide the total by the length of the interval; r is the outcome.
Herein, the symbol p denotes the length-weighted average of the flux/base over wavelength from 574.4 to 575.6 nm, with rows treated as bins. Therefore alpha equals 1.90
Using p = 0.958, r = 0.94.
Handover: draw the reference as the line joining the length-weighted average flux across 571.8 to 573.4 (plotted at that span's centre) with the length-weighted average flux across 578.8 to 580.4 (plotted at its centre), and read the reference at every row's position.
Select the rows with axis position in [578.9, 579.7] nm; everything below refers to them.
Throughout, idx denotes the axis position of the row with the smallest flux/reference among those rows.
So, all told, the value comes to 579.010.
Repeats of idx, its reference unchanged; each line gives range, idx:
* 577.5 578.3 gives 578.210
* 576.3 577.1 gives 576.349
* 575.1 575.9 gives 575.156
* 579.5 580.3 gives 579.543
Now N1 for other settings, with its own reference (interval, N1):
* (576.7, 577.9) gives 577.811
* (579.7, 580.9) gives 579.810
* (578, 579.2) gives 578.343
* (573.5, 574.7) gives 574.627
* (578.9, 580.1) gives 579.010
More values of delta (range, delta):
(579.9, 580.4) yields 321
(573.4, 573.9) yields 343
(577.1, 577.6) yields 340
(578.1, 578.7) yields 284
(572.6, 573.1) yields 348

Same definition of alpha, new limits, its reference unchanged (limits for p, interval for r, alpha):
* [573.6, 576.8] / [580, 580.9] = 1.94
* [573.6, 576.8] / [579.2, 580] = 1.91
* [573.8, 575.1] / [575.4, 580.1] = 1.93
